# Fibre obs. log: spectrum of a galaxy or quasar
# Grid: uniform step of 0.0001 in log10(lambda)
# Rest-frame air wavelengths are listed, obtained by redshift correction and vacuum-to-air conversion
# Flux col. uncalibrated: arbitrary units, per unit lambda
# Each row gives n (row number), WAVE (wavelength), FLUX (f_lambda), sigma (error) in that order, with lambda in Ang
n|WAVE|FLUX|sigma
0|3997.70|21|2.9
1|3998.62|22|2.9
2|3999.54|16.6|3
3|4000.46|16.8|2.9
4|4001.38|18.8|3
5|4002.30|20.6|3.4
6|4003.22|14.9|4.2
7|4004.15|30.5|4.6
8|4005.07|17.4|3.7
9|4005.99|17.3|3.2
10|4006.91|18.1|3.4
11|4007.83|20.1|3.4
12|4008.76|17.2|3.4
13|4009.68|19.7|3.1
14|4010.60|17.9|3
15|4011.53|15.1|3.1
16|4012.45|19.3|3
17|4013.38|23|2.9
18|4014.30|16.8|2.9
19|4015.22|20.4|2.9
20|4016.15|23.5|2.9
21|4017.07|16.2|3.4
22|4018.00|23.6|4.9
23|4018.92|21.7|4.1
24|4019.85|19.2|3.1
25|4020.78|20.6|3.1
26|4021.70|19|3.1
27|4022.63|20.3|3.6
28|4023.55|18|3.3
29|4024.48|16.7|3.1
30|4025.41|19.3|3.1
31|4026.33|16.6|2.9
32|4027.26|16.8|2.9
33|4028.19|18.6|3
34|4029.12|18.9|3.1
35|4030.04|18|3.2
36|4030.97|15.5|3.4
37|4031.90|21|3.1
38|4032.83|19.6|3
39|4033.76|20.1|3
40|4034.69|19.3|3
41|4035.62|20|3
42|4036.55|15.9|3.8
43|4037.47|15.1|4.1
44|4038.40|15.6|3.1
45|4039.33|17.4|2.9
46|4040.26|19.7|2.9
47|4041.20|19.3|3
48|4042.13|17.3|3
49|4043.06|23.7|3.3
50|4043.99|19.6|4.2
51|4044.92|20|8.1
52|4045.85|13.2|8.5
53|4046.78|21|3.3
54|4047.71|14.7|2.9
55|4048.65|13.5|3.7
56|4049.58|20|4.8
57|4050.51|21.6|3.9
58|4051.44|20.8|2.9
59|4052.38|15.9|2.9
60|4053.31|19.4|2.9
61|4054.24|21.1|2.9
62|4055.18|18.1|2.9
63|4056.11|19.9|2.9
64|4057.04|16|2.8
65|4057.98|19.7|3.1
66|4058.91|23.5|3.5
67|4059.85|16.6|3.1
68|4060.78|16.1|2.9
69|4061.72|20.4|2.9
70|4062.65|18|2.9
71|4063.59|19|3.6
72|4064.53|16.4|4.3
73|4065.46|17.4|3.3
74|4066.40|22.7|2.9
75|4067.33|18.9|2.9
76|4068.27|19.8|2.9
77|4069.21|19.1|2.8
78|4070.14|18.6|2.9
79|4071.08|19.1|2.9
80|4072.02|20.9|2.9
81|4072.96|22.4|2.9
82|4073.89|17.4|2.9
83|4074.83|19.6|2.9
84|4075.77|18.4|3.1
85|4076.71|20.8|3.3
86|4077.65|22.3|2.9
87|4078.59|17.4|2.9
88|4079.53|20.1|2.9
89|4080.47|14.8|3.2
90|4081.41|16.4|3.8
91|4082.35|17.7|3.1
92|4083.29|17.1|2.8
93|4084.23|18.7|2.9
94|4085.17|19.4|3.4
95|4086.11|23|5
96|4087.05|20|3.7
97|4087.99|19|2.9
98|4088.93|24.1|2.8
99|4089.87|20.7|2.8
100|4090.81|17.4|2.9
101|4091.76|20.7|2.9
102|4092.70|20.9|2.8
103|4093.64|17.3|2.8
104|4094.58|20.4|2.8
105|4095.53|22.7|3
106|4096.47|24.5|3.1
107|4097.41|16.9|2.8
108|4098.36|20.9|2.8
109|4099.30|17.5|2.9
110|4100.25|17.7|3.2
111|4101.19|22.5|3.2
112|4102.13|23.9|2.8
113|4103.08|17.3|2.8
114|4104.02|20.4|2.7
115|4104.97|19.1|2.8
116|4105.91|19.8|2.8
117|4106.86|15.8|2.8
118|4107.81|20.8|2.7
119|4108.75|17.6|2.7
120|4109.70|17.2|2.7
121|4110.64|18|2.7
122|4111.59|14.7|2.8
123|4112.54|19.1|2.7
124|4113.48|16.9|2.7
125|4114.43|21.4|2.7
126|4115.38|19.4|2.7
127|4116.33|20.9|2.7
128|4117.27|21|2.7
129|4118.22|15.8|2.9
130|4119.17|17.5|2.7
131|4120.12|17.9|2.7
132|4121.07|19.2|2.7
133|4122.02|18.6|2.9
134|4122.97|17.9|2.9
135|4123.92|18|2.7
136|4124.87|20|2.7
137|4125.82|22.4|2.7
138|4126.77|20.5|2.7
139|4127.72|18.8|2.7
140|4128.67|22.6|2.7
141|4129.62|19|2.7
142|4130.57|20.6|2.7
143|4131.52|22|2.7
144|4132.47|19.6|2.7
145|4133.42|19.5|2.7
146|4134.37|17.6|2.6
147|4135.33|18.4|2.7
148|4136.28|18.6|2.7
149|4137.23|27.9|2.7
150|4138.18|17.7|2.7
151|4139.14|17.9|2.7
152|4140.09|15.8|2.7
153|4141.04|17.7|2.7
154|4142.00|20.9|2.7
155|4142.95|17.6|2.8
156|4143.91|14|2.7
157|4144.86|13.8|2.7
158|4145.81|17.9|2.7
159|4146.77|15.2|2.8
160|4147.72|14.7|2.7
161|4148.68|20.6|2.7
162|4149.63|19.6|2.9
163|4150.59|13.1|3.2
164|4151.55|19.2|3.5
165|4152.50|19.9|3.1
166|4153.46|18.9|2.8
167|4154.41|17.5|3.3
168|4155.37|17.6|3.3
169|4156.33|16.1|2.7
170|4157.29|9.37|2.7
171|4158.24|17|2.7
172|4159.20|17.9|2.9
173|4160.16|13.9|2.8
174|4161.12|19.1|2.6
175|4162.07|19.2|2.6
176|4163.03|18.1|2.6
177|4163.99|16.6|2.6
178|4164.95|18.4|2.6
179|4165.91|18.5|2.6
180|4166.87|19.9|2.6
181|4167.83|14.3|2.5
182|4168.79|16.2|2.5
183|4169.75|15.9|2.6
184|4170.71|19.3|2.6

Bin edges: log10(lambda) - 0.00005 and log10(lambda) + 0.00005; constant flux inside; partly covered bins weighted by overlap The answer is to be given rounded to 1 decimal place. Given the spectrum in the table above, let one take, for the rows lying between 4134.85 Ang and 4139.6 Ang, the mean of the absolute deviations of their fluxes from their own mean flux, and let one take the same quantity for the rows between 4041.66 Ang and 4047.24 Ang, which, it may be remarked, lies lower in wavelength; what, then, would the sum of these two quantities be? 5.7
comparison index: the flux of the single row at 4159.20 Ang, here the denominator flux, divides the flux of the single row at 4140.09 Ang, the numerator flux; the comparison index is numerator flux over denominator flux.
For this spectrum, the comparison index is 0.88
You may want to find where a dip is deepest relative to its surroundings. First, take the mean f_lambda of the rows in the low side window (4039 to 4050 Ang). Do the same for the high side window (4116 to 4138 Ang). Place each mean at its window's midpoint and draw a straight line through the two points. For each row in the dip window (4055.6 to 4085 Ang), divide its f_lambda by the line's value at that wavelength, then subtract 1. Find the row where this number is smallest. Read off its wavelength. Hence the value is 4080.47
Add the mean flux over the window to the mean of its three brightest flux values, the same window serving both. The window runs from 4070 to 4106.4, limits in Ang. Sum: 43.9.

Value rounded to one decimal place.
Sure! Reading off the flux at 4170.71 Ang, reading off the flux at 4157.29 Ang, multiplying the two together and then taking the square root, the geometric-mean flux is 13.4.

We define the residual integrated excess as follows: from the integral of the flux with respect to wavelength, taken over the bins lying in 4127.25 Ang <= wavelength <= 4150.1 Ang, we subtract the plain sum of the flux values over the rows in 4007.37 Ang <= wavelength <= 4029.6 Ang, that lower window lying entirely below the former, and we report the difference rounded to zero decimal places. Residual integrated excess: -32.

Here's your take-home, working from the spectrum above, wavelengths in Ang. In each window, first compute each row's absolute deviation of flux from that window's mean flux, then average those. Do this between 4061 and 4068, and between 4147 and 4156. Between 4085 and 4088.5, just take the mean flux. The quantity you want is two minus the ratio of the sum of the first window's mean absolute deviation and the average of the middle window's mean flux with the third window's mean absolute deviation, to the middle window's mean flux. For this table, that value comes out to 1.38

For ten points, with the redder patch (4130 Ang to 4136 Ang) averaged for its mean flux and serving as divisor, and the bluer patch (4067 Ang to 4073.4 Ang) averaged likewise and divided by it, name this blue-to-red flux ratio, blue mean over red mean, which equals 1.01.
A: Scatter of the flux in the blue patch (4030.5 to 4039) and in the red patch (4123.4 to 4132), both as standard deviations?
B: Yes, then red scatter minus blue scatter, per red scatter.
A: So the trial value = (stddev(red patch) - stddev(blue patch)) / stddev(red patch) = -0.46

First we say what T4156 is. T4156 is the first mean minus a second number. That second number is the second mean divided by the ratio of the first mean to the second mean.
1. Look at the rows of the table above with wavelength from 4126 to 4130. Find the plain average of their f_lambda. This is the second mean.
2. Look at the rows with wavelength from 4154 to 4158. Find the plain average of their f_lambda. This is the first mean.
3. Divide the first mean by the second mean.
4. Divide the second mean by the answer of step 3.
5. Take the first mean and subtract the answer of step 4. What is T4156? -12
